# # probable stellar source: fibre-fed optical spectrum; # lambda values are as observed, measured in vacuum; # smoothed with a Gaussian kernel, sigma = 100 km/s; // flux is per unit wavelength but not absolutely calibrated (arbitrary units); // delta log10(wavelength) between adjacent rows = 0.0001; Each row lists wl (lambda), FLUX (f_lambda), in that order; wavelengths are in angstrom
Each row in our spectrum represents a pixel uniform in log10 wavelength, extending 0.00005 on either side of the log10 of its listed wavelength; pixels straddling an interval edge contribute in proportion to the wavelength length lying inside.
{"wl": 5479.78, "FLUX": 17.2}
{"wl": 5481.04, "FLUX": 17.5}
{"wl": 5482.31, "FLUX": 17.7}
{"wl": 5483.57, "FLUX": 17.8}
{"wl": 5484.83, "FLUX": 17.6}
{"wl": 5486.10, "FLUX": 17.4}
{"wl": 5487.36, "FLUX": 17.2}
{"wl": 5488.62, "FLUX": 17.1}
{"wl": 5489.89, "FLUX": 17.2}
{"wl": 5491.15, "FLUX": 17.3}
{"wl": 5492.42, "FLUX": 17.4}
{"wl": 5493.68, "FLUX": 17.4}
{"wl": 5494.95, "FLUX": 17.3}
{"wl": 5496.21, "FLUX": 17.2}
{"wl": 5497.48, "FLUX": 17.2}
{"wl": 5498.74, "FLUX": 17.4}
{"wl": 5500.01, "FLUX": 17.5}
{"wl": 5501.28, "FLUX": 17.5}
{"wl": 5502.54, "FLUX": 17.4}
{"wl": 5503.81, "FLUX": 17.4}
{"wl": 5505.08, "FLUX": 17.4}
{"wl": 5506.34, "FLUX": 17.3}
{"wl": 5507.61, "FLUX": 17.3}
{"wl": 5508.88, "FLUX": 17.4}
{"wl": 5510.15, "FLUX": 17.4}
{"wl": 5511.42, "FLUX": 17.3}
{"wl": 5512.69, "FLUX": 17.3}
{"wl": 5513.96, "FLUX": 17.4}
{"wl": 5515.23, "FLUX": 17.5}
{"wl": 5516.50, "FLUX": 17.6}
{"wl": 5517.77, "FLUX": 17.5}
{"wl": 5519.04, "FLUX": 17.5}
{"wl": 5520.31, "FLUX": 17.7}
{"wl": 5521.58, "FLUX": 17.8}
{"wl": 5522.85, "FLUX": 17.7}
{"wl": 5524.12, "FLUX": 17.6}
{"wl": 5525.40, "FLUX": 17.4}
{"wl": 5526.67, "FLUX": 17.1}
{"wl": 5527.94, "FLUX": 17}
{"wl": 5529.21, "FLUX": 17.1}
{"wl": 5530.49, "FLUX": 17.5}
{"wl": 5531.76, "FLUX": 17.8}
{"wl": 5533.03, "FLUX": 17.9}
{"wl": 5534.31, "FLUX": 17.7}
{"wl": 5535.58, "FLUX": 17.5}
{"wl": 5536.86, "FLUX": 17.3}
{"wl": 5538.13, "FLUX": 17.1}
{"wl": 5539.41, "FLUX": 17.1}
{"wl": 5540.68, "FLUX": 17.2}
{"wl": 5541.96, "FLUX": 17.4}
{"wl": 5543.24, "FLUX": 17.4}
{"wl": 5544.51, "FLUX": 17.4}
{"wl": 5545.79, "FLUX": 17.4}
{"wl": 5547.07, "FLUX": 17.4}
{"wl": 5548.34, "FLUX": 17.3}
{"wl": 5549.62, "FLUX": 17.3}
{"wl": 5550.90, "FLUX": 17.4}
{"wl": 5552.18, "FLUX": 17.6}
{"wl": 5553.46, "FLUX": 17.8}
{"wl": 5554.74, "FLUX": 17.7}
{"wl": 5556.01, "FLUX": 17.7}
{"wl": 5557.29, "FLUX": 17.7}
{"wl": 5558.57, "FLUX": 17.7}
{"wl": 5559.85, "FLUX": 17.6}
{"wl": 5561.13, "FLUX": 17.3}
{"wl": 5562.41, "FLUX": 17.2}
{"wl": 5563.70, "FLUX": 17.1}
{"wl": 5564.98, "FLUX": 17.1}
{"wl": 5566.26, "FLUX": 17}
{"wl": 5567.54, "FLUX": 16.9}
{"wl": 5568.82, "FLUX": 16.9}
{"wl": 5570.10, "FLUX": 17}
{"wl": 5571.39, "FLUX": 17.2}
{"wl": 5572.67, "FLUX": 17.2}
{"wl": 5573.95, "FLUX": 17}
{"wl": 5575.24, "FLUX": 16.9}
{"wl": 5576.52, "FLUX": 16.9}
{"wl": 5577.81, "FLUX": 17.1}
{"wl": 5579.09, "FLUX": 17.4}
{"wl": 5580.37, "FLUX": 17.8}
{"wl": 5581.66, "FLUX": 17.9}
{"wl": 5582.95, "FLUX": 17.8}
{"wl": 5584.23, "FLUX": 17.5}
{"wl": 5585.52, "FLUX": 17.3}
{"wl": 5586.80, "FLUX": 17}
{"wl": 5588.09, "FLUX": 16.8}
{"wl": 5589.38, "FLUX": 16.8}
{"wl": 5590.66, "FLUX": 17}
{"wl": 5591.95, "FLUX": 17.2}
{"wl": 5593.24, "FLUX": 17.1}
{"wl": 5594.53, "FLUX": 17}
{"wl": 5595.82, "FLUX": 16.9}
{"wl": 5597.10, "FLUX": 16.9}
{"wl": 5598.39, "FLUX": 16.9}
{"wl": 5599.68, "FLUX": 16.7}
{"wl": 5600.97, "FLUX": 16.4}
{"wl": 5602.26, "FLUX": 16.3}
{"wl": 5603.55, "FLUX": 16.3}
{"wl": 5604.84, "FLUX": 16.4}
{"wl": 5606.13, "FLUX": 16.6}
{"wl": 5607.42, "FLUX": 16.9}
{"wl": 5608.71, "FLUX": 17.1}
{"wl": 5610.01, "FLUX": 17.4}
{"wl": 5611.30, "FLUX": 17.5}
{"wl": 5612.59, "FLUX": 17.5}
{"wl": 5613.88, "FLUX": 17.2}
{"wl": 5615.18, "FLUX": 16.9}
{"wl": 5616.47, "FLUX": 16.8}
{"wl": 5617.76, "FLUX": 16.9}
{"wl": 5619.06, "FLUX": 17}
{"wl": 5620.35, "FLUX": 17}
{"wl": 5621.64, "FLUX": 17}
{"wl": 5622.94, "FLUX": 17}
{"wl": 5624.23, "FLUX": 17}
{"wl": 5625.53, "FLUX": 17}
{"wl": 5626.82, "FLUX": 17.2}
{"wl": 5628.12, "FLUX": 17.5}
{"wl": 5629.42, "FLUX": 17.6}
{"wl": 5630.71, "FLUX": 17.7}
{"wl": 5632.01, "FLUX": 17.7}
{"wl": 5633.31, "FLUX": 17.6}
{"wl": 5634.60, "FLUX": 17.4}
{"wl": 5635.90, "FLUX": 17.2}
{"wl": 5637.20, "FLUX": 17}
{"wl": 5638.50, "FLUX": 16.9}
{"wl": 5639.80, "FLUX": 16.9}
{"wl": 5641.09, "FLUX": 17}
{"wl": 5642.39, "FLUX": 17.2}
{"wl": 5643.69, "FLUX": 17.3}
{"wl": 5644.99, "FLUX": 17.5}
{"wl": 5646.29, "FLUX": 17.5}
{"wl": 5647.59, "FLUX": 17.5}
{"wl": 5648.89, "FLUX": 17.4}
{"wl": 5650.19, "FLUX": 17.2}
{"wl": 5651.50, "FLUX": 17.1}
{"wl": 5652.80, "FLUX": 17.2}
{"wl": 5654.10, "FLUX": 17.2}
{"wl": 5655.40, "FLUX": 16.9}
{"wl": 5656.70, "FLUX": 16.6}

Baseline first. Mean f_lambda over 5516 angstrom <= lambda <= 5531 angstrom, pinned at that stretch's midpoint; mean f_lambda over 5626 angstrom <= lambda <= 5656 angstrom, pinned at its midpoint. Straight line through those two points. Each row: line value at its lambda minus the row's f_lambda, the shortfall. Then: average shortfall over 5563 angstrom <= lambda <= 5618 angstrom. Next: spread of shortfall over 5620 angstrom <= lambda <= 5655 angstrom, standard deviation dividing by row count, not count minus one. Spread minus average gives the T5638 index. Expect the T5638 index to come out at -0.08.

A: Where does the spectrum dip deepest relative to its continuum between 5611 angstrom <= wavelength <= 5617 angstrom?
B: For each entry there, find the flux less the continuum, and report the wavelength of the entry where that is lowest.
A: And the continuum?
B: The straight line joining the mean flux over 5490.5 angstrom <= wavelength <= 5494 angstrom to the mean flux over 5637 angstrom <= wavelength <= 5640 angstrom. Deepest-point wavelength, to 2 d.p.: 5616.47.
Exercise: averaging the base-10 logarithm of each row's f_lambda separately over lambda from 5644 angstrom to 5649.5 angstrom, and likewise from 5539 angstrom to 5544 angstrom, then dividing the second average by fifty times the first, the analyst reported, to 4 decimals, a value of 0.0199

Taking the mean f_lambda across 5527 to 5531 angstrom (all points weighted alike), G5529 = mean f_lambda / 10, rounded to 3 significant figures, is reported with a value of 1.72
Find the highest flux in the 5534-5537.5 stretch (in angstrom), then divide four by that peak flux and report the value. 0.226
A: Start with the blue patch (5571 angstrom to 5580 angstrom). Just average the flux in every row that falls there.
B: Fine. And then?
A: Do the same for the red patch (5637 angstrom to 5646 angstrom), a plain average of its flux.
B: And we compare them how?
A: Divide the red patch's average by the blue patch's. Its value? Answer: 1.00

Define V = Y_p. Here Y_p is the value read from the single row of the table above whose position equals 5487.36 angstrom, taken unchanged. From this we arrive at 17.2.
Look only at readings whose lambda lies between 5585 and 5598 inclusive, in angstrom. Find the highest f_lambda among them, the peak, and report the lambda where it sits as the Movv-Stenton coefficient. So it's 5585.52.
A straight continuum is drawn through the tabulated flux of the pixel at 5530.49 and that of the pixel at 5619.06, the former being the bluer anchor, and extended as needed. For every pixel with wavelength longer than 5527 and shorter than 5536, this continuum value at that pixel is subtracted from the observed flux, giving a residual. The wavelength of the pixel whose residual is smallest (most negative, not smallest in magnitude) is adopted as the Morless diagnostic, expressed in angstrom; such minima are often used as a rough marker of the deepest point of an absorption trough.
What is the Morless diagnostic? 5527.94 angstrom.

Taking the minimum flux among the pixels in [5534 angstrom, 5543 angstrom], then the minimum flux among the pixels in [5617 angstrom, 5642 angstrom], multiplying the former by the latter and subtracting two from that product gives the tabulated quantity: 287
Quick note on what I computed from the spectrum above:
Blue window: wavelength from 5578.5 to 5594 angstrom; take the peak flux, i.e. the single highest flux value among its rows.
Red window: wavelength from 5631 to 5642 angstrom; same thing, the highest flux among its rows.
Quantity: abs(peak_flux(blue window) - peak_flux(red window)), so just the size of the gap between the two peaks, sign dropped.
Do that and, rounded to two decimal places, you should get 0.20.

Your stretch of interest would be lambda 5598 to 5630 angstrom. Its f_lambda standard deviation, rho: 0.37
